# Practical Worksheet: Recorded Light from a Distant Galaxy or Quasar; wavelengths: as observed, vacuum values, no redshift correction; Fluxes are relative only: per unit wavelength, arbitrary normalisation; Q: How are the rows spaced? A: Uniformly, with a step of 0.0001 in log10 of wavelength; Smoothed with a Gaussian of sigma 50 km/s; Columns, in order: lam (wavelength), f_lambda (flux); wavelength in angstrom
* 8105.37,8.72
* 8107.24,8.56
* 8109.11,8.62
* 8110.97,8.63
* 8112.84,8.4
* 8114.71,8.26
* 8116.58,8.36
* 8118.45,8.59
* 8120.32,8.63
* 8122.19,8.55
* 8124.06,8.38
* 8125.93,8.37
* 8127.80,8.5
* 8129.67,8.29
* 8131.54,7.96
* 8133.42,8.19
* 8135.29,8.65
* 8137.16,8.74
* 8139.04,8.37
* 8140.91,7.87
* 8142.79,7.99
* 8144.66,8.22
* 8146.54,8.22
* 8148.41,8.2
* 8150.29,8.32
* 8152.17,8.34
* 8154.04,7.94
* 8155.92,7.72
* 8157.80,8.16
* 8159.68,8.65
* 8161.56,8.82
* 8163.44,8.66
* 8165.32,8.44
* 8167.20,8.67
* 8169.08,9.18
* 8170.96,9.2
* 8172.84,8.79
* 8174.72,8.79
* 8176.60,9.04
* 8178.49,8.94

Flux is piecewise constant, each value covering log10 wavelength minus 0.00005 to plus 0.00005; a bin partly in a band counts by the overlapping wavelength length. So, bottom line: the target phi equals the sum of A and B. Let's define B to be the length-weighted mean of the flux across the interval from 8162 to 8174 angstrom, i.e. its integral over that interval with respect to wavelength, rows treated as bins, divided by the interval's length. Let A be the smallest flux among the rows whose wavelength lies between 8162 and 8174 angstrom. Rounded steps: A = 8.44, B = 8.83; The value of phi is 17.3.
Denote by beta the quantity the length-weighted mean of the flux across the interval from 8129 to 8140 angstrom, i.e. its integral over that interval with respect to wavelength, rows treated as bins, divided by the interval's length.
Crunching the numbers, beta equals 8.37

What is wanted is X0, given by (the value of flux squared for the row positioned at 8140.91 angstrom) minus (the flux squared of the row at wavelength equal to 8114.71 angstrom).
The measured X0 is -6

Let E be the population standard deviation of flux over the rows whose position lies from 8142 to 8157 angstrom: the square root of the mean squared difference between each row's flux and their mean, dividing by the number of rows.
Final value 0.201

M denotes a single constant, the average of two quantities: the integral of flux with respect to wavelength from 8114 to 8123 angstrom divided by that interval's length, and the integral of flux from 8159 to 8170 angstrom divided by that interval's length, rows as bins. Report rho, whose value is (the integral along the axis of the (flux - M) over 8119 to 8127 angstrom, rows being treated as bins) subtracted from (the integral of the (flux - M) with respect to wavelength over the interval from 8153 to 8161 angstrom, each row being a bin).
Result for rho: -2.7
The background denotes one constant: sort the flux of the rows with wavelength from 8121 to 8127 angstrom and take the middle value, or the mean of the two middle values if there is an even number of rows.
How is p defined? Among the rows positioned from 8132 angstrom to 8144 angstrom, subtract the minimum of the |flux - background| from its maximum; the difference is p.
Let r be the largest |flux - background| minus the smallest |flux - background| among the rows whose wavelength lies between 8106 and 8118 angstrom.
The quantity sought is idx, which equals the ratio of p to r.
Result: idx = 2.2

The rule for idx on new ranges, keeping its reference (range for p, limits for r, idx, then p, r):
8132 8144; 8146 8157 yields 0.8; 0.50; 0.62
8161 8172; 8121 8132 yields 1.8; 0.76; 0.42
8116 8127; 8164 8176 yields 0.3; 0.25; 0.76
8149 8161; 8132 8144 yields 1.2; 0.62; 0.50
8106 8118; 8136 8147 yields 0.5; 0.23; 0.50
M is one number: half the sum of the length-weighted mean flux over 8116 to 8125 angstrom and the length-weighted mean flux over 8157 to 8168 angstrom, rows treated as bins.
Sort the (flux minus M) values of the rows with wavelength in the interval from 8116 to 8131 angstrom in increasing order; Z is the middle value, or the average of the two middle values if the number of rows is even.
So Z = -0.10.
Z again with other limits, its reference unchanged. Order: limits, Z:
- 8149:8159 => -0.38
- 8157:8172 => 0.13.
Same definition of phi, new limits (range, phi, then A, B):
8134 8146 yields 16.2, 7.87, 8.30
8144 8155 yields 16.1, 7.94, 8.21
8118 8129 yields 16.9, 8.37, 8.50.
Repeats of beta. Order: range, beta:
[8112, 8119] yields 8.39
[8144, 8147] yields 8.21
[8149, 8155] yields 8.20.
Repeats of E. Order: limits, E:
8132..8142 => 0.315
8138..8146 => 0.195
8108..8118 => 0.147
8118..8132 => 0.202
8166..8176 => 0.220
